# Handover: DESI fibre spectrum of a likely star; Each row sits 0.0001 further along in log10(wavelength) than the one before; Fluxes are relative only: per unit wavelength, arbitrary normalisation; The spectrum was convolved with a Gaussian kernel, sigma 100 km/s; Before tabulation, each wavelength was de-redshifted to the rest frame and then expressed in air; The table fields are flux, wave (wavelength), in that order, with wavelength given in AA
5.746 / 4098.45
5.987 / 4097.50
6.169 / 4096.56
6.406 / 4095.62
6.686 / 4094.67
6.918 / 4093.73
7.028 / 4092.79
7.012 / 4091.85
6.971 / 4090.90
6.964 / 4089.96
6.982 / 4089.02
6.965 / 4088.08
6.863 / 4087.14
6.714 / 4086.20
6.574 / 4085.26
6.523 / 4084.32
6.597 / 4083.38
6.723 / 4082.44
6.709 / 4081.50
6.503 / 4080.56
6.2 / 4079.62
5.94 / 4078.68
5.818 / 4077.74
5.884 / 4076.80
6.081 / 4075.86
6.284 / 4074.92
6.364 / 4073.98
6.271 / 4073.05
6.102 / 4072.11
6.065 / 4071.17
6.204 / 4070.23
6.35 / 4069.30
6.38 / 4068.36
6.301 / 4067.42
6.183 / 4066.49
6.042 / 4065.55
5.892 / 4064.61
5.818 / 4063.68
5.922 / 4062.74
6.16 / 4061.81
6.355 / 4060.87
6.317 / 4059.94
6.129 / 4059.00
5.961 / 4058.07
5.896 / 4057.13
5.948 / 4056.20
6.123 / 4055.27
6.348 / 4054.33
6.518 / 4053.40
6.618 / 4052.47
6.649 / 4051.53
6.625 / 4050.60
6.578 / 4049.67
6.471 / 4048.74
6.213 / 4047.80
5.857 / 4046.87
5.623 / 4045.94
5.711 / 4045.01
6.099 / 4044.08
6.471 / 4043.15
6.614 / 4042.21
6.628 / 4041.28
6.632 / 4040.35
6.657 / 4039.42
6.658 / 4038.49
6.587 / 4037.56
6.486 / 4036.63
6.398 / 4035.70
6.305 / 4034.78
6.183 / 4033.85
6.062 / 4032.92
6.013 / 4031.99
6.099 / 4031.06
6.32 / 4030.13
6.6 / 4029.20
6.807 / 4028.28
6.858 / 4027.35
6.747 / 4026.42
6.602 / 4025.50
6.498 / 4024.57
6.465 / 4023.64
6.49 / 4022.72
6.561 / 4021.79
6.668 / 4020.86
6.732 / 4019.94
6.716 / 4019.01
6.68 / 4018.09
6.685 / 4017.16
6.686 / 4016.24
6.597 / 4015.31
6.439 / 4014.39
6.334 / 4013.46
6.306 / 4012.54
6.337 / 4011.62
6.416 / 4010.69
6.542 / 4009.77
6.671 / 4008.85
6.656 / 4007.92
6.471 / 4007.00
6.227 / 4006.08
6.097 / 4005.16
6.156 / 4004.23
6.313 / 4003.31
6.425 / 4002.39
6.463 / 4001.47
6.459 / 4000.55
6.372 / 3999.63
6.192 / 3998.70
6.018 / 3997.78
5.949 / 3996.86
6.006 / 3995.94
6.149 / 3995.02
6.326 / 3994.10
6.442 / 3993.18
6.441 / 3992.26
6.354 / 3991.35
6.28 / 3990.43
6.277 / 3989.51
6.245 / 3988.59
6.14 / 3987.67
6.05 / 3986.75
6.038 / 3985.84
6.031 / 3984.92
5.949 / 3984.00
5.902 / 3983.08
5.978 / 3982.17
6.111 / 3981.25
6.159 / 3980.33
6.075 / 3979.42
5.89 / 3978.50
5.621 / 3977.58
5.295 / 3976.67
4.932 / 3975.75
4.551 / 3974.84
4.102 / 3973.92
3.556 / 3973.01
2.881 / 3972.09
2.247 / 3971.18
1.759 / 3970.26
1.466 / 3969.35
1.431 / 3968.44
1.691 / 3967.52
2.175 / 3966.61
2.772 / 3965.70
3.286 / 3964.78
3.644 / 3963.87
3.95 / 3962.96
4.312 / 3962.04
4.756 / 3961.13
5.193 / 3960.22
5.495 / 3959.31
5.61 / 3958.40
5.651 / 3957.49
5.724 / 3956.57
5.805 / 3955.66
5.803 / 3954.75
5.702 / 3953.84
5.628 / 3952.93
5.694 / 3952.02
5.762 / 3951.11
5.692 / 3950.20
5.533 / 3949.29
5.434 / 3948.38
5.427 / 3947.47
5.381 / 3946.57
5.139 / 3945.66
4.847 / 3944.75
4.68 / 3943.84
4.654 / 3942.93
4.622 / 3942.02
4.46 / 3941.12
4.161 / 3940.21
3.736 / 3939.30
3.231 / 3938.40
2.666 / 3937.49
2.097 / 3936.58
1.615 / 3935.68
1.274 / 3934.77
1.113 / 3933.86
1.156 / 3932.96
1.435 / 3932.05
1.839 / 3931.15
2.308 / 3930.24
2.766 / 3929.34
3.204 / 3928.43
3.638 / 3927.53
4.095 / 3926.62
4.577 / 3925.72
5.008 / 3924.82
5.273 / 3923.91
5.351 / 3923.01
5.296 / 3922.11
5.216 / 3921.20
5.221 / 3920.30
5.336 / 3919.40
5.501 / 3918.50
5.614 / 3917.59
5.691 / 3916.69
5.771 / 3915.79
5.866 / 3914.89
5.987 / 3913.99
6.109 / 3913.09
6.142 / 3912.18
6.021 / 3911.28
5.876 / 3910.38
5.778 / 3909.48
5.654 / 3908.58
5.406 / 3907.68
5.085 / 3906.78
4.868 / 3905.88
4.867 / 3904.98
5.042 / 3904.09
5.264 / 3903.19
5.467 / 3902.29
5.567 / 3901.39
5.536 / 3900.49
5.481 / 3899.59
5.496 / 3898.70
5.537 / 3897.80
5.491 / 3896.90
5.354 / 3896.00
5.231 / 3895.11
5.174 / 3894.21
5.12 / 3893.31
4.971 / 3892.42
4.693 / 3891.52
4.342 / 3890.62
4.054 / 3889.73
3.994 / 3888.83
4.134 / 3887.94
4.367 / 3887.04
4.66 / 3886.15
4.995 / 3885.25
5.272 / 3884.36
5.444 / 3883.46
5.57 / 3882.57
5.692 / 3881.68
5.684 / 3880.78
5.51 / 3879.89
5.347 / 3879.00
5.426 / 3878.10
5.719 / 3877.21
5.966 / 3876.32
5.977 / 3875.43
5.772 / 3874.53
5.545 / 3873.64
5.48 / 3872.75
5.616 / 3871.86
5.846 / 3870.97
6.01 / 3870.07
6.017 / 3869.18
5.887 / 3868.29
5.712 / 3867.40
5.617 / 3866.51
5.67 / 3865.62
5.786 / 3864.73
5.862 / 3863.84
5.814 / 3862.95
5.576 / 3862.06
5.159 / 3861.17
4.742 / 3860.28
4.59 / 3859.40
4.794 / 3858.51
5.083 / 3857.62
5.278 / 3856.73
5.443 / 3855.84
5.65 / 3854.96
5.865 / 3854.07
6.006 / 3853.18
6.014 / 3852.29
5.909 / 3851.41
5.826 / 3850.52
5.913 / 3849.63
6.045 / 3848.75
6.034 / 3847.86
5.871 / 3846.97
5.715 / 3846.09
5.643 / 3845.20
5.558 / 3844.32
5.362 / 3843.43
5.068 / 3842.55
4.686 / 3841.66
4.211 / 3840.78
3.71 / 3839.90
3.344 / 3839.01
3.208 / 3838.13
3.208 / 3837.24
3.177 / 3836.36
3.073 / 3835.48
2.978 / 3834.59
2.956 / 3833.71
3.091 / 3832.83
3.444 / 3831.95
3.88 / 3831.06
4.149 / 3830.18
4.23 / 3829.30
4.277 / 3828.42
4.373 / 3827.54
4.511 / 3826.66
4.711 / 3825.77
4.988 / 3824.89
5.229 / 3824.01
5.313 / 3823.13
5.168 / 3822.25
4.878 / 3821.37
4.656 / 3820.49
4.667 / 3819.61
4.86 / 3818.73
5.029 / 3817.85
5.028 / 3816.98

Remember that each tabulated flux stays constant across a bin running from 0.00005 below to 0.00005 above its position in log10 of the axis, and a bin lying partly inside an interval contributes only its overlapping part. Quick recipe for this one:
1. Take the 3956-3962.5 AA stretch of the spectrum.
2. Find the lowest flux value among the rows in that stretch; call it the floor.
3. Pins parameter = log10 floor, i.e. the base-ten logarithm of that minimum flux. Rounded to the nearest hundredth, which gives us 0.63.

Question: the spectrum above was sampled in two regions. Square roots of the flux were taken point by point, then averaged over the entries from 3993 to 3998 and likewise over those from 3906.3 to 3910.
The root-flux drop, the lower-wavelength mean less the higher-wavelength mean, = -0.14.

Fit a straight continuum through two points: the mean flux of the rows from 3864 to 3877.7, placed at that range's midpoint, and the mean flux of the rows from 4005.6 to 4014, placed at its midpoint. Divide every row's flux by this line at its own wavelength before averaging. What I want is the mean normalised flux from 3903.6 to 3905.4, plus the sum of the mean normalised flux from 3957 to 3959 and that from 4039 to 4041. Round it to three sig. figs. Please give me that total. 2.75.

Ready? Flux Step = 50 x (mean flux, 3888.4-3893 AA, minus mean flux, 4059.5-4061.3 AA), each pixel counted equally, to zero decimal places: -96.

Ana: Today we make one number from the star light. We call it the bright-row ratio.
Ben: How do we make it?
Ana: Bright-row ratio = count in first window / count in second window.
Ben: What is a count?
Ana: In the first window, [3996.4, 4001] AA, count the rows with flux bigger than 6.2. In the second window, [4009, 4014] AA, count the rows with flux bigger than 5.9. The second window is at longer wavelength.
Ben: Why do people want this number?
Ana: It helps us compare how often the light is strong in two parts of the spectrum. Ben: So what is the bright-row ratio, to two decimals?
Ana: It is 0.40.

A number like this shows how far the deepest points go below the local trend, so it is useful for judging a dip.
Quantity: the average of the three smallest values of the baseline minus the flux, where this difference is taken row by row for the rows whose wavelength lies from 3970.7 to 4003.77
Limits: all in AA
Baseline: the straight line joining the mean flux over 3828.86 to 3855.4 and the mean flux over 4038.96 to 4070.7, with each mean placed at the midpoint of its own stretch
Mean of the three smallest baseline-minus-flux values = -0.65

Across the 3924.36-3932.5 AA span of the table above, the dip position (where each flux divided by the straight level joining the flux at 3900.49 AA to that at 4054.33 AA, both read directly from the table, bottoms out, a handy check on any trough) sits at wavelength 3932.05 AA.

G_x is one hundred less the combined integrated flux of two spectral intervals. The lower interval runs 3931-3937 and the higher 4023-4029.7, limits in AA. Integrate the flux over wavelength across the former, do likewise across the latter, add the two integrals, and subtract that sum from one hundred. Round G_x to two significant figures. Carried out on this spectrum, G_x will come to 47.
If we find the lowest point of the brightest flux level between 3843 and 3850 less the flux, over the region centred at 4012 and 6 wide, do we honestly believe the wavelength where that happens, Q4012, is 4009.77 AA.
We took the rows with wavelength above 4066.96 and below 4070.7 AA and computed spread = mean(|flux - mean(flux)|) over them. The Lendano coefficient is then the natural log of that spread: -2.9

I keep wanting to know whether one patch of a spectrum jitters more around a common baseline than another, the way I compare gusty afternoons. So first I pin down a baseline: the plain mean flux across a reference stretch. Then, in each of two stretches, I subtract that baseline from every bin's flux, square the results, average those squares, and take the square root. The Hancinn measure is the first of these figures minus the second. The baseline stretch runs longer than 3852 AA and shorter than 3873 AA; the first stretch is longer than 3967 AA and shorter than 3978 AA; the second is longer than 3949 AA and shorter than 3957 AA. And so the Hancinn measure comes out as 2.6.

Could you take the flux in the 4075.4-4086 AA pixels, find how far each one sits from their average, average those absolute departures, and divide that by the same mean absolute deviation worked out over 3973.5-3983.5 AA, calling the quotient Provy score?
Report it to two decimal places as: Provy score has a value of 0.53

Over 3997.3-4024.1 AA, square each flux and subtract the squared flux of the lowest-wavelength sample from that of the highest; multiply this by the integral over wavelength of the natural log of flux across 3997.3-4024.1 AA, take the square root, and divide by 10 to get 1.7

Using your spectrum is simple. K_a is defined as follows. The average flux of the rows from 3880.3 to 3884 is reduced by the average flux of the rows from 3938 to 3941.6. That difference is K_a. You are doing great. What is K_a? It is 1.7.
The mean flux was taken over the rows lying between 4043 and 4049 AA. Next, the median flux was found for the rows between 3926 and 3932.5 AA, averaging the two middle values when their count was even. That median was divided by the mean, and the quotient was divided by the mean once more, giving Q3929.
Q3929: 0.08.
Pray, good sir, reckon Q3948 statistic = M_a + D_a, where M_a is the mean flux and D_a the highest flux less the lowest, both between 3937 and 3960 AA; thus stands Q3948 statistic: 8.2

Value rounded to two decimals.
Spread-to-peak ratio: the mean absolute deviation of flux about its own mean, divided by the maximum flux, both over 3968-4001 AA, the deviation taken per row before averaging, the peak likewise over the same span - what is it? 0.18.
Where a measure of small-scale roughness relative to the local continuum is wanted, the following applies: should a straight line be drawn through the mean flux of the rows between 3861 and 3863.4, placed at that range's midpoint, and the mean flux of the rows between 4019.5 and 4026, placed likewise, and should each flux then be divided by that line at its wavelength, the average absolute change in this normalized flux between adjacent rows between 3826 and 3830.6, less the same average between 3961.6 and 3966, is -0.045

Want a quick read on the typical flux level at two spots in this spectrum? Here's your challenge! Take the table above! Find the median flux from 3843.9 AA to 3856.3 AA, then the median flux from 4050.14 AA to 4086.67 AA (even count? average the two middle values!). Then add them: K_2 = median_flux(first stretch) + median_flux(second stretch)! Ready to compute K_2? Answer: 12.1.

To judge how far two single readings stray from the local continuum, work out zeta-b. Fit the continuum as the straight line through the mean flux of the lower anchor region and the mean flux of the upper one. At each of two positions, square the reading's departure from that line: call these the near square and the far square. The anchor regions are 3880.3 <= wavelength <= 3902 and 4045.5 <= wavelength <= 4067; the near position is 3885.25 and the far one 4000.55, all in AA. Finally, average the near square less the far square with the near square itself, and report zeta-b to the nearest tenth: -0.2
